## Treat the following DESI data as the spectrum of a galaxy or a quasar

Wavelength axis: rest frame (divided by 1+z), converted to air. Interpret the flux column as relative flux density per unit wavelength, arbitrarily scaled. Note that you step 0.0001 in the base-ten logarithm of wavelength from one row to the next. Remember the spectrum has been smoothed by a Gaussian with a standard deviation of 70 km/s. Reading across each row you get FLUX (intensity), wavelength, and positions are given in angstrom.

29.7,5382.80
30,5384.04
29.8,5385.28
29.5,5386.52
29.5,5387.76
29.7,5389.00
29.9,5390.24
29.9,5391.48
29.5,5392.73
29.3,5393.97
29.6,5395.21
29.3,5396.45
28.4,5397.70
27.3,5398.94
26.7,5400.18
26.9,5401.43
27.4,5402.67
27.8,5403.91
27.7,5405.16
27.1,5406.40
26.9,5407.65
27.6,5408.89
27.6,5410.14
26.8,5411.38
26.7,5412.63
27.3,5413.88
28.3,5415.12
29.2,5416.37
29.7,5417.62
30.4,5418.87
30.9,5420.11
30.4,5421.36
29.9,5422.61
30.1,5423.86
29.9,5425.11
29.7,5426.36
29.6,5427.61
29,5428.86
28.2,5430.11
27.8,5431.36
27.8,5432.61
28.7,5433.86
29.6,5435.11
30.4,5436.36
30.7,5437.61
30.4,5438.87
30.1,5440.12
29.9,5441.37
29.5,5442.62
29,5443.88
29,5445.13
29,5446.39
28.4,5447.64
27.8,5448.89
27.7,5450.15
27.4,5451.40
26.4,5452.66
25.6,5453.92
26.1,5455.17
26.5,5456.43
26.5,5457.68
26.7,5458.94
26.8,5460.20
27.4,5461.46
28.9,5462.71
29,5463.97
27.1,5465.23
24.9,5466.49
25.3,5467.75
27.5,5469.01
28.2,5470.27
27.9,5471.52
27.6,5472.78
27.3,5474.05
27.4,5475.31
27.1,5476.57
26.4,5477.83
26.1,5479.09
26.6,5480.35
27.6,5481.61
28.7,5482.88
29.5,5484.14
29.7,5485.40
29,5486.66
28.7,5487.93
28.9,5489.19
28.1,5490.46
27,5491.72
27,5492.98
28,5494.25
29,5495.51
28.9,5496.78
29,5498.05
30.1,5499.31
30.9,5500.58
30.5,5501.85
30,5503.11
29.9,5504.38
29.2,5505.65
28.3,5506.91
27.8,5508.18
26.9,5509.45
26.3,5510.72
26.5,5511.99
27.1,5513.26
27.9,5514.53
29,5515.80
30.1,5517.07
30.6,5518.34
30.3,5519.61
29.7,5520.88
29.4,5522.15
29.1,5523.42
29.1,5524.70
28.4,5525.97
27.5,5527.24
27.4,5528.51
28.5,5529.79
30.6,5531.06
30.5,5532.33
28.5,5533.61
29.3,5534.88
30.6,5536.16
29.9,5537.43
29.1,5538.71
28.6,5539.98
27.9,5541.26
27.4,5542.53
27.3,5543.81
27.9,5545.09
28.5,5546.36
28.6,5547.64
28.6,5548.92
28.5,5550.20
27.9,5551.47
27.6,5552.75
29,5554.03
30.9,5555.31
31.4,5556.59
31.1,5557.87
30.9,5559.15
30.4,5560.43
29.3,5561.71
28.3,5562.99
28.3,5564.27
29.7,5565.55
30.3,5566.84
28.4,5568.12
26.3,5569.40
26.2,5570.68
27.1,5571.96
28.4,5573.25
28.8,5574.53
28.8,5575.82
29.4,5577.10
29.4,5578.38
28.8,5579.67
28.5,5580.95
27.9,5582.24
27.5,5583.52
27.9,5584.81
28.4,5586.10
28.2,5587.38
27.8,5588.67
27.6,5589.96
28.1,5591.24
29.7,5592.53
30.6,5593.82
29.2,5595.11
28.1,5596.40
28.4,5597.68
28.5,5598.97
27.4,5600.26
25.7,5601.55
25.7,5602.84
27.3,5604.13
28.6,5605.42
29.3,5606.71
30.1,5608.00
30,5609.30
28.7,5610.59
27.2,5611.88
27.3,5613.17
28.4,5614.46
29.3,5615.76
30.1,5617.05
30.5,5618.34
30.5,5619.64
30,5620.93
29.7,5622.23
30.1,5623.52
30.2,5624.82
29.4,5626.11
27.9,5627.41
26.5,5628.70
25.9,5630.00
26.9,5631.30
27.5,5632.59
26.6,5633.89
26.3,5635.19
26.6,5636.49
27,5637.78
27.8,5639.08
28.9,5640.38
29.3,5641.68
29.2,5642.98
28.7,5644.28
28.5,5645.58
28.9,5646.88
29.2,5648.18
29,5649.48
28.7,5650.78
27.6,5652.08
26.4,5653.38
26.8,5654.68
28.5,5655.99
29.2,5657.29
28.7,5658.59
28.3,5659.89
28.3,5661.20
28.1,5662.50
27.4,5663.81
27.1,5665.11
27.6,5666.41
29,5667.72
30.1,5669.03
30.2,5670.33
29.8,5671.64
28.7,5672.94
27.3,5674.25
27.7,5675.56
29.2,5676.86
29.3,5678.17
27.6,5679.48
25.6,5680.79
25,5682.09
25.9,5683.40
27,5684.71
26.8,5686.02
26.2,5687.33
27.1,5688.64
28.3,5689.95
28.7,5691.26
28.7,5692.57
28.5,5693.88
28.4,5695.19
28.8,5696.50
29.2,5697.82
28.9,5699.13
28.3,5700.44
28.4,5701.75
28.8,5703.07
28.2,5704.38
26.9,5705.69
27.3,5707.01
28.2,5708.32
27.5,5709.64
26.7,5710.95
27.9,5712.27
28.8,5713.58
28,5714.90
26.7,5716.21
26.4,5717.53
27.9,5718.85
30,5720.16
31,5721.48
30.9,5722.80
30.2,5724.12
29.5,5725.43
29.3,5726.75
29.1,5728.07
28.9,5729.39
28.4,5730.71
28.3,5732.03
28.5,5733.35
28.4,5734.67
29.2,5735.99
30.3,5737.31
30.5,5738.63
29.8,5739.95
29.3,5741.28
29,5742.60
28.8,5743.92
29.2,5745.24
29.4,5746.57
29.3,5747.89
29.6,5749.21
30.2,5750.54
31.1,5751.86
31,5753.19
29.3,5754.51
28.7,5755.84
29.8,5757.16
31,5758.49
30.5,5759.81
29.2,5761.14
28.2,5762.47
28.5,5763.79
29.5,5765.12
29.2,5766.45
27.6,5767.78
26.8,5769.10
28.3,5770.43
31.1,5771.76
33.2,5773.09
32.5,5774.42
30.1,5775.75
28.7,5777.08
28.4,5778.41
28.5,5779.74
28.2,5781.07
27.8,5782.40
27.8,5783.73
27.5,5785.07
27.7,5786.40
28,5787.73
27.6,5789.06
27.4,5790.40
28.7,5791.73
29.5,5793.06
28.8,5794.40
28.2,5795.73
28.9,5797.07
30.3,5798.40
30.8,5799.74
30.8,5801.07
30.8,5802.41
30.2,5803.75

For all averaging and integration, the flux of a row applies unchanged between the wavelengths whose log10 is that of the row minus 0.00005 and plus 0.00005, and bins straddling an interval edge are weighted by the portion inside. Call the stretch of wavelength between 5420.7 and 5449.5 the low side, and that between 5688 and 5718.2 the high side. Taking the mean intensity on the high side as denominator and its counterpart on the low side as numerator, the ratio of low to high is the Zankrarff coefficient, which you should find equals 1.05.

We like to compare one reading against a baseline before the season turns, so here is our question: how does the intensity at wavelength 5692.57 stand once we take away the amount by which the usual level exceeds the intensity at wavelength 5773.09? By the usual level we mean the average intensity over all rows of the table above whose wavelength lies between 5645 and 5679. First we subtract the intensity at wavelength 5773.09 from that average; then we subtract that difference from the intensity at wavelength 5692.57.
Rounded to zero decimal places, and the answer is 33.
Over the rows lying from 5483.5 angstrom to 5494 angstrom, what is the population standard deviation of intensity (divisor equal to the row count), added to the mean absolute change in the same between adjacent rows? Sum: 1.4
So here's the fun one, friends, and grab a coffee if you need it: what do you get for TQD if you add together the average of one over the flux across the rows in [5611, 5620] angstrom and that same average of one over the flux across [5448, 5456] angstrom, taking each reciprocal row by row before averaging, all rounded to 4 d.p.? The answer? 0.0718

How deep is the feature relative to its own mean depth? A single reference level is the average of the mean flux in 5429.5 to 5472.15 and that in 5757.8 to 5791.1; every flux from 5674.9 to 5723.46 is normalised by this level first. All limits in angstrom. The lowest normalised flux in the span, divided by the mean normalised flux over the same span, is 0.894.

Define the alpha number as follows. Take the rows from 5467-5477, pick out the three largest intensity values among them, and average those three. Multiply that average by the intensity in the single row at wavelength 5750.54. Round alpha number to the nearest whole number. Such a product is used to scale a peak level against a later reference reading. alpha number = 843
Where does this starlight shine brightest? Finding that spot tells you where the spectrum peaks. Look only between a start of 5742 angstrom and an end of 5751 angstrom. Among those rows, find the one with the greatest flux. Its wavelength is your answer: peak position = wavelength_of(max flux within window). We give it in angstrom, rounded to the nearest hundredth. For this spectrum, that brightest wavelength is 5750.54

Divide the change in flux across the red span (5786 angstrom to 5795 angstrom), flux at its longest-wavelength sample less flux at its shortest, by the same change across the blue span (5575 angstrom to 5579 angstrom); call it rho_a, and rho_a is 1.8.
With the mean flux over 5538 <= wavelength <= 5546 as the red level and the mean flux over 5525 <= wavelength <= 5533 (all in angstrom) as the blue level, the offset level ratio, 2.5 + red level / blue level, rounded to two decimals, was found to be 3.47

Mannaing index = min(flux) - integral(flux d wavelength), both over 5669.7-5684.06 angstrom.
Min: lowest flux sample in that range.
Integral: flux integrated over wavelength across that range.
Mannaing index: -375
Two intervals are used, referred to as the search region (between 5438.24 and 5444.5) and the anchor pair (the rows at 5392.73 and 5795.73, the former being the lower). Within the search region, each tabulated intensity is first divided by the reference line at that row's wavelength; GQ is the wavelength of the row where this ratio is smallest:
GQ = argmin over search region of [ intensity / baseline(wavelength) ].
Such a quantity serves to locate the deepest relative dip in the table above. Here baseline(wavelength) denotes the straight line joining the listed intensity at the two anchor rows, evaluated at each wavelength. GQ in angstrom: 5443.88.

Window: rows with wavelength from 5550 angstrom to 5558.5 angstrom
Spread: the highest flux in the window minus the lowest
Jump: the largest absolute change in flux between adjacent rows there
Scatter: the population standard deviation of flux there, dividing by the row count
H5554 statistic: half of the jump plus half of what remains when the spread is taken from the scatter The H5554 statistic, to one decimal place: -0.2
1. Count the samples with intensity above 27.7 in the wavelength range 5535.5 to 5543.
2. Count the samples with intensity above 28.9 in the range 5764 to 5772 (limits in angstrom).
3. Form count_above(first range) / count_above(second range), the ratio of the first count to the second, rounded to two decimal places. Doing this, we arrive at 1.67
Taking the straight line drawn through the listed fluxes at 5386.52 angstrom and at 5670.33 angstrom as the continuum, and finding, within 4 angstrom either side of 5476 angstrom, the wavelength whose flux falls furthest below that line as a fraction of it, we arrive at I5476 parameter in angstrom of 5479.09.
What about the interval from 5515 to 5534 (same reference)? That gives 5528.51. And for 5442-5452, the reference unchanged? 5451.40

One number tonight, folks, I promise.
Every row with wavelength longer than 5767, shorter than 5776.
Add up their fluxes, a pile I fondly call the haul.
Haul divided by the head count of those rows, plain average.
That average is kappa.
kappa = 29.9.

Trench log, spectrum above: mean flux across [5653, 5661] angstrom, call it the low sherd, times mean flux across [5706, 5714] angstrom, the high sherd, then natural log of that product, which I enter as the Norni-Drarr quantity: 6.65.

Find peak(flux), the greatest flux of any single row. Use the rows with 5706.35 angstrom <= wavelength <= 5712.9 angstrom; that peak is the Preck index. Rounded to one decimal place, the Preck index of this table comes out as 28.2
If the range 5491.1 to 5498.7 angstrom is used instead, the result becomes 29.0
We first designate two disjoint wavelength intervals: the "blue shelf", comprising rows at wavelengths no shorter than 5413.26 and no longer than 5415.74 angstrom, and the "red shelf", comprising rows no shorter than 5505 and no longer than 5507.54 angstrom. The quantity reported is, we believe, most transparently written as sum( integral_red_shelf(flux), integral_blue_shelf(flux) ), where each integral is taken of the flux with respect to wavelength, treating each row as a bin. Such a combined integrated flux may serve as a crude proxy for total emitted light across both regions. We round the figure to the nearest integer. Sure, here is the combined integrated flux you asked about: 142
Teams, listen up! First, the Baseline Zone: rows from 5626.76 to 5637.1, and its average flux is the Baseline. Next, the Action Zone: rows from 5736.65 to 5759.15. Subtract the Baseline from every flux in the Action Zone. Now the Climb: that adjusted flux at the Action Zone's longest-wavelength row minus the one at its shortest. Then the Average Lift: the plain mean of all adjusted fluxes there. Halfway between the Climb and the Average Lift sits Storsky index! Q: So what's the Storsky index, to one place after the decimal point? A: 1.9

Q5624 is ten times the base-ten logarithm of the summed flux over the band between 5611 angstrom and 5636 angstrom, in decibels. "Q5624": 27.3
